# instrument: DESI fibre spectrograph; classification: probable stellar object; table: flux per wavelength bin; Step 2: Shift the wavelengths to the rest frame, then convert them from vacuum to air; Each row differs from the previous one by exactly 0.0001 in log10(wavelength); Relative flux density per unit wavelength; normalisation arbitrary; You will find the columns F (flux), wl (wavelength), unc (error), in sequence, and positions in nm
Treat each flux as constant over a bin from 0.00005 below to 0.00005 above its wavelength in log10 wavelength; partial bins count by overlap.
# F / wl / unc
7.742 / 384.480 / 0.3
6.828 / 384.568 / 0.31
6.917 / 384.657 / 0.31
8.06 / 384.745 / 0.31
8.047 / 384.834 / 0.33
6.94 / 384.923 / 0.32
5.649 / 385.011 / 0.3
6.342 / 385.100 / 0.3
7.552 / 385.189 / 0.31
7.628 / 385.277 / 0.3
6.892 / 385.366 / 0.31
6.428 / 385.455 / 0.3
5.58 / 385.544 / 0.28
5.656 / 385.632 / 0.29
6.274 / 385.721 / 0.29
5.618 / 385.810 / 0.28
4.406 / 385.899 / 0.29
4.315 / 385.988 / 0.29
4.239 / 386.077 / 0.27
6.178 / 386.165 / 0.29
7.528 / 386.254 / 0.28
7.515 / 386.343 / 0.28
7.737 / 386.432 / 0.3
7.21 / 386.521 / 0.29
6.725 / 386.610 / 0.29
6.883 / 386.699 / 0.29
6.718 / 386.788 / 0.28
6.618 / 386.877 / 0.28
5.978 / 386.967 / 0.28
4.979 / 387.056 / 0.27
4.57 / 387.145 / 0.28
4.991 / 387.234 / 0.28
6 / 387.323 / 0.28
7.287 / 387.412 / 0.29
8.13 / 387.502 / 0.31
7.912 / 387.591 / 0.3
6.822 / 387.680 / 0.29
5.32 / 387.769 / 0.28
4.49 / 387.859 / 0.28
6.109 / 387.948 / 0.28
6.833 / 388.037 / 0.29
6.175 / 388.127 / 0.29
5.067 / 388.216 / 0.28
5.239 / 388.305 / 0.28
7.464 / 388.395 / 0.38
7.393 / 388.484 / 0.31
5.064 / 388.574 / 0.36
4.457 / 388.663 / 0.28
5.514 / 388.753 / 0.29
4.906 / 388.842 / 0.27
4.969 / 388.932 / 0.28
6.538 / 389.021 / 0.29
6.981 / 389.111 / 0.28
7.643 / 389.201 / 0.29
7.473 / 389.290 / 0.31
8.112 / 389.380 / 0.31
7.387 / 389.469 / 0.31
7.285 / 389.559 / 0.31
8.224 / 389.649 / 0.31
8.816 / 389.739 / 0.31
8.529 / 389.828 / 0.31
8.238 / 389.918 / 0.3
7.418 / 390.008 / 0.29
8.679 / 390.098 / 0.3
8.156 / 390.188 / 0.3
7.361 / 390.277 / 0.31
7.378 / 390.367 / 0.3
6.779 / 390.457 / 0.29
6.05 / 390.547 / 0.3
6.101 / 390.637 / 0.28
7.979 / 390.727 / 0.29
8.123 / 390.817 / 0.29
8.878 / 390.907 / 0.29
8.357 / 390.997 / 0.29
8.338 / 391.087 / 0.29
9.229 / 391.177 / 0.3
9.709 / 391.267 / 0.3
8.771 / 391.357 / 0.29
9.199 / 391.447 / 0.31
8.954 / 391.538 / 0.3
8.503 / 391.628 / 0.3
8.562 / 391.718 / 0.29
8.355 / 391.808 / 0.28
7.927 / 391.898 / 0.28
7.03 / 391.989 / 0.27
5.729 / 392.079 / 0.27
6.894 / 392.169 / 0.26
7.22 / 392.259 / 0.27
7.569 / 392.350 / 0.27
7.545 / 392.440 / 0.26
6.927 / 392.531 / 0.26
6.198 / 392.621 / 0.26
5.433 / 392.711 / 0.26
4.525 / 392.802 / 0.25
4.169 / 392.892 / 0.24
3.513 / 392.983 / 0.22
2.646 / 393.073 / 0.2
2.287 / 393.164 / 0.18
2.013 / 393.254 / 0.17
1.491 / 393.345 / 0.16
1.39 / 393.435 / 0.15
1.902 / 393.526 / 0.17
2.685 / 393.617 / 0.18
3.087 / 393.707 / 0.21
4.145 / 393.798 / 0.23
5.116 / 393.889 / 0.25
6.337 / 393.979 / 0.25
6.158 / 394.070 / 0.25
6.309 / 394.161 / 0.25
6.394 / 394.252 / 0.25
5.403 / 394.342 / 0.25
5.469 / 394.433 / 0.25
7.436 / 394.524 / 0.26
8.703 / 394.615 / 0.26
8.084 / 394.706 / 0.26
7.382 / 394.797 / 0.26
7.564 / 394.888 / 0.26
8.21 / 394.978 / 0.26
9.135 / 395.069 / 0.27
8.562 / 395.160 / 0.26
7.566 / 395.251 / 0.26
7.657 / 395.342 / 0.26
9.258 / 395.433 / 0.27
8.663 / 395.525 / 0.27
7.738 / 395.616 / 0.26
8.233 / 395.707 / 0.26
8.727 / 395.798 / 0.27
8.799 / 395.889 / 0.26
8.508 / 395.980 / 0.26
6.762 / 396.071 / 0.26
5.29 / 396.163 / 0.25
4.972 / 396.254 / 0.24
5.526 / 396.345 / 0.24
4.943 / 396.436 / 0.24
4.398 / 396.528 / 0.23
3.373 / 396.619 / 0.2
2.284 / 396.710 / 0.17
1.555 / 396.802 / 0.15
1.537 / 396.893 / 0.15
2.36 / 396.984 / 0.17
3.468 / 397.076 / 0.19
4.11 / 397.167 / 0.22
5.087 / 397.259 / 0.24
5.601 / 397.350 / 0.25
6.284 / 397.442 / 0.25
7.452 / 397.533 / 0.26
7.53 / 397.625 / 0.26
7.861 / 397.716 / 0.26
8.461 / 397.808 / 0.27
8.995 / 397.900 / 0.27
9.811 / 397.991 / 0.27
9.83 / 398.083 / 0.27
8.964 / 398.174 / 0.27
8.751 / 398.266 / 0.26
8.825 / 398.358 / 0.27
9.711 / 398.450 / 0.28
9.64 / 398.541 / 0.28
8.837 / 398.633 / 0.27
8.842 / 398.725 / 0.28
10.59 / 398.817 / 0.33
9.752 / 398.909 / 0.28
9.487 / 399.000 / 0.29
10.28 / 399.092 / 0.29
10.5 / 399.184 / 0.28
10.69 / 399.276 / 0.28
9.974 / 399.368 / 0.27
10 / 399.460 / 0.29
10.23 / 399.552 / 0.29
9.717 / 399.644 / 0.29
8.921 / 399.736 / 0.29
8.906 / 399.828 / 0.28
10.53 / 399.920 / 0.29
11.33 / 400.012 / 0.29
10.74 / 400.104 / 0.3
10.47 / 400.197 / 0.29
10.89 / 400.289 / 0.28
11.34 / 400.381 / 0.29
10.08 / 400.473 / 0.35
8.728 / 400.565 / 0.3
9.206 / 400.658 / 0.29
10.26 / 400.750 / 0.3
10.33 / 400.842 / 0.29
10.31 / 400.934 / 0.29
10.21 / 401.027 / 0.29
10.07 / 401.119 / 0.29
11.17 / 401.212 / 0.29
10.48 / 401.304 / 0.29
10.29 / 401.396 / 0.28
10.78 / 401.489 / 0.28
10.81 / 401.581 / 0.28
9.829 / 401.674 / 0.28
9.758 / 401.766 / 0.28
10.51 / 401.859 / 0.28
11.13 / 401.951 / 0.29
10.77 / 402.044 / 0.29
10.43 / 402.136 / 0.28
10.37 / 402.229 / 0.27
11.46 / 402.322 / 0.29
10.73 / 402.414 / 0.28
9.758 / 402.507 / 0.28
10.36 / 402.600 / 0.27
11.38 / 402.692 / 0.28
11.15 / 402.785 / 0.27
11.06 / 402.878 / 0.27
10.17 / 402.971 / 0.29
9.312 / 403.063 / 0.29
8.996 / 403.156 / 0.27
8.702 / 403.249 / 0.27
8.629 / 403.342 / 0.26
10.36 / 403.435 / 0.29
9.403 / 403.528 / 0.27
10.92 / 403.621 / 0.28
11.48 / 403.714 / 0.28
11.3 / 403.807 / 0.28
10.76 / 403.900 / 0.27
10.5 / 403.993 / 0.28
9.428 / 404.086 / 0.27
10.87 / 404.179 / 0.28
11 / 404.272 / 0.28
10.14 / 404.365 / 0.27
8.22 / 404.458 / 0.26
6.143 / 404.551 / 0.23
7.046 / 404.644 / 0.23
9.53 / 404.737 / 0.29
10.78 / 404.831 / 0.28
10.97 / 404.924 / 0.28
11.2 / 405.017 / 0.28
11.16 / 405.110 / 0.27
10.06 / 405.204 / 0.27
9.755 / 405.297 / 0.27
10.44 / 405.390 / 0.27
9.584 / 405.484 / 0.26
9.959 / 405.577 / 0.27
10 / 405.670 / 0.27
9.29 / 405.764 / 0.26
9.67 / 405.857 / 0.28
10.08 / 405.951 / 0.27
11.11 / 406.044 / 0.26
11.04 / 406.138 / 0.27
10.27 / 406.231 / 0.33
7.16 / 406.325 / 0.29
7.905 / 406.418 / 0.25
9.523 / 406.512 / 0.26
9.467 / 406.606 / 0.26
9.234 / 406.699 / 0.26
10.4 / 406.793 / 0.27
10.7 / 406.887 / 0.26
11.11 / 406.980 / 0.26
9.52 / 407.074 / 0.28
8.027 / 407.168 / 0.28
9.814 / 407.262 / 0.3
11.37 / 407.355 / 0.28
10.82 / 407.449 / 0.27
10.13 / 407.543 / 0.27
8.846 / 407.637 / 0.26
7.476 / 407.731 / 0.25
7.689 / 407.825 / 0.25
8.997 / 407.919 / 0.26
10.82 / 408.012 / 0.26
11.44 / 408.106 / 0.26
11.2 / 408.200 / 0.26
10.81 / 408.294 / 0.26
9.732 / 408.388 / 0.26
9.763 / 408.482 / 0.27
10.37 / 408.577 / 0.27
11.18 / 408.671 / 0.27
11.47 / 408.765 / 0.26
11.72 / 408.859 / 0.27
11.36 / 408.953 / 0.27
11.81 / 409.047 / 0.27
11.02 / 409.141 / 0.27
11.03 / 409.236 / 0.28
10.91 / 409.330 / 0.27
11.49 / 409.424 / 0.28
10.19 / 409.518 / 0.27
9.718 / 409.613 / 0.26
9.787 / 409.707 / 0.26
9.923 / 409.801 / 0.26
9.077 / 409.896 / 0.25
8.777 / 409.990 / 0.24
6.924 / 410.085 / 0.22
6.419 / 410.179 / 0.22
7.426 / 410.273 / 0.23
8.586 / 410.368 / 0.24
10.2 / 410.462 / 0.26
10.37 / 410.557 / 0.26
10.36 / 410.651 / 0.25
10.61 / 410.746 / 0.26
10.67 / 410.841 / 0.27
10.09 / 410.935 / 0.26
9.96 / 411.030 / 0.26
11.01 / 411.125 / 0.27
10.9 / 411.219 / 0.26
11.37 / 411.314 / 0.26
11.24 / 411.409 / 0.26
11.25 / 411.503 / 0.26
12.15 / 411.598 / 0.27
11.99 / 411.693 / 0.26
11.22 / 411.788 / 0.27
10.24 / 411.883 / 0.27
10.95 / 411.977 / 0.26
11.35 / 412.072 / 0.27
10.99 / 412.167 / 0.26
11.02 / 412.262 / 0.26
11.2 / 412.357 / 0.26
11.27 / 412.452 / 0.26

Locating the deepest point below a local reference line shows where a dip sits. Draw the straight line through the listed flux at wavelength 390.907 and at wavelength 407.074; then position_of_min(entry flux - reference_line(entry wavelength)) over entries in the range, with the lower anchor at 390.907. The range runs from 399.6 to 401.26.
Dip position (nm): 400.565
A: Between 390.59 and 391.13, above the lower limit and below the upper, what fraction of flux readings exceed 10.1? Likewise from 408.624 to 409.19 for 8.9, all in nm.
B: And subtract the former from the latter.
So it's 1.0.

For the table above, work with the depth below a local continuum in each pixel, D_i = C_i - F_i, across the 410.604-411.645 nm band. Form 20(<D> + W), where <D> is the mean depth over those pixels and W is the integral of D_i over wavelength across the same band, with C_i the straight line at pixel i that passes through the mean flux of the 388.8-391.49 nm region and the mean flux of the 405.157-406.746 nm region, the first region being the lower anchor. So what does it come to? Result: -23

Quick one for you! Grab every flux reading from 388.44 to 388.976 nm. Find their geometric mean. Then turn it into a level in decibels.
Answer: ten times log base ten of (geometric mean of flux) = 7.3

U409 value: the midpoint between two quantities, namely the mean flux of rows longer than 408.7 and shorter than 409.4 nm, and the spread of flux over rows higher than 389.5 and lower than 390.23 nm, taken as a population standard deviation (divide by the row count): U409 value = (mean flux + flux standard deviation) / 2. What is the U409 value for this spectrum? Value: 5.93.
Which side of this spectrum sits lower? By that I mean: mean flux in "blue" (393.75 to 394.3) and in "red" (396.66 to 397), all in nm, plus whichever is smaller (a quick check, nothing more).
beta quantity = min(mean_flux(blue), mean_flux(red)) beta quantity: 1.9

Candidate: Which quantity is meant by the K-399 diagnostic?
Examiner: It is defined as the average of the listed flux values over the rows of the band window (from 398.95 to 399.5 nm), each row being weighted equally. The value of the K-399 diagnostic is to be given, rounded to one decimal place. 10.2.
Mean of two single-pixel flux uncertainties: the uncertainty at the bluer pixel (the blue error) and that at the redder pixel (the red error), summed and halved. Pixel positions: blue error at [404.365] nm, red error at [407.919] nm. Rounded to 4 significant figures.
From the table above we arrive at 0.2650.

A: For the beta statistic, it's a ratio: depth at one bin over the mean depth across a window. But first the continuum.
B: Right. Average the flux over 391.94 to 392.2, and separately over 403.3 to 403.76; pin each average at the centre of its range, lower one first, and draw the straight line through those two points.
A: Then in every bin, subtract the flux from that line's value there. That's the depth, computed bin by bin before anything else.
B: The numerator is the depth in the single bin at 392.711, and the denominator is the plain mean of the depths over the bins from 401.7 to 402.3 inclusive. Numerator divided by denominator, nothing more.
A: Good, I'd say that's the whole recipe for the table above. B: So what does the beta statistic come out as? -1.6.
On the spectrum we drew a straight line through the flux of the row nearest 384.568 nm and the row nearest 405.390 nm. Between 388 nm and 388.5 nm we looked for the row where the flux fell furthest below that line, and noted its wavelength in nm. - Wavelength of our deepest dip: 388.216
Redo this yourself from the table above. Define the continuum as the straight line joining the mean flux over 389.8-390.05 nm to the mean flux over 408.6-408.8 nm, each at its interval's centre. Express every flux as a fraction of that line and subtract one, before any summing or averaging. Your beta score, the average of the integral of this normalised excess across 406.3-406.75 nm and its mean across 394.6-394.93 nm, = -0.10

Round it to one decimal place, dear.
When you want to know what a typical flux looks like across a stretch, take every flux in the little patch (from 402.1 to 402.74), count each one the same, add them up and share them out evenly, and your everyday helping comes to 10.6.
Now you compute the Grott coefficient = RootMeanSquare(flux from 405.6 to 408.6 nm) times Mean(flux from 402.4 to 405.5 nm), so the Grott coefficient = 99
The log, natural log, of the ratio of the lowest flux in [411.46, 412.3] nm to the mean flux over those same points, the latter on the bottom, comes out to -0.093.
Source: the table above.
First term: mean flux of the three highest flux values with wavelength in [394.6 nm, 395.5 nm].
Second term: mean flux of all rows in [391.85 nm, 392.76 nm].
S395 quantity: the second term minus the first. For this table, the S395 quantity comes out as -2.2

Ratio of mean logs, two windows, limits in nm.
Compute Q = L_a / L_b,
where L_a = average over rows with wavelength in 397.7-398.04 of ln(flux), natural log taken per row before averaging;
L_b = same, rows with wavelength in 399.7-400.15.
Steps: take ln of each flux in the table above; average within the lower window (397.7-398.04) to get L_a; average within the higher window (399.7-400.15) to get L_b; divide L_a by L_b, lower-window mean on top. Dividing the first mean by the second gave 0.94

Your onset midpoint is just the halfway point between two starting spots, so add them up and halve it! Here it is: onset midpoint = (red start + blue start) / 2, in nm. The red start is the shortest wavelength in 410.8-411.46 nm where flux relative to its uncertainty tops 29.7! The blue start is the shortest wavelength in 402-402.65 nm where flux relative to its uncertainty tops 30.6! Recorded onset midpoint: 406.44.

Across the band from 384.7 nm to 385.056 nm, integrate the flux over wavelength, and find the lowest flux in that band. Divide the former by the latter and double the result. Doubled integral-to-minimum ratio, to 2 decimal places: 0.90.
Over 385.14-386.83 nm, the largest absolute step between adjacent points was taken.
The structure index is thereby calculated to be 1.9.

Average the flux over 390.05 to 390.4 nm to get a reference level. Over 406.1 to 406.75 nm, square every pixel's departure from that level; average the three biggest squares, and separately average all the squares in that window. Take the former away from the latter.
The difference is -2.8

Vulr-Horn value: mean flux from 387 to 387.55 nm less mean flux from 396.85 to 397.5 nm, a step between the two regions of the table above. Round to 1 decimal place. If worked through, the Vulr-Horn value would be 1.9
